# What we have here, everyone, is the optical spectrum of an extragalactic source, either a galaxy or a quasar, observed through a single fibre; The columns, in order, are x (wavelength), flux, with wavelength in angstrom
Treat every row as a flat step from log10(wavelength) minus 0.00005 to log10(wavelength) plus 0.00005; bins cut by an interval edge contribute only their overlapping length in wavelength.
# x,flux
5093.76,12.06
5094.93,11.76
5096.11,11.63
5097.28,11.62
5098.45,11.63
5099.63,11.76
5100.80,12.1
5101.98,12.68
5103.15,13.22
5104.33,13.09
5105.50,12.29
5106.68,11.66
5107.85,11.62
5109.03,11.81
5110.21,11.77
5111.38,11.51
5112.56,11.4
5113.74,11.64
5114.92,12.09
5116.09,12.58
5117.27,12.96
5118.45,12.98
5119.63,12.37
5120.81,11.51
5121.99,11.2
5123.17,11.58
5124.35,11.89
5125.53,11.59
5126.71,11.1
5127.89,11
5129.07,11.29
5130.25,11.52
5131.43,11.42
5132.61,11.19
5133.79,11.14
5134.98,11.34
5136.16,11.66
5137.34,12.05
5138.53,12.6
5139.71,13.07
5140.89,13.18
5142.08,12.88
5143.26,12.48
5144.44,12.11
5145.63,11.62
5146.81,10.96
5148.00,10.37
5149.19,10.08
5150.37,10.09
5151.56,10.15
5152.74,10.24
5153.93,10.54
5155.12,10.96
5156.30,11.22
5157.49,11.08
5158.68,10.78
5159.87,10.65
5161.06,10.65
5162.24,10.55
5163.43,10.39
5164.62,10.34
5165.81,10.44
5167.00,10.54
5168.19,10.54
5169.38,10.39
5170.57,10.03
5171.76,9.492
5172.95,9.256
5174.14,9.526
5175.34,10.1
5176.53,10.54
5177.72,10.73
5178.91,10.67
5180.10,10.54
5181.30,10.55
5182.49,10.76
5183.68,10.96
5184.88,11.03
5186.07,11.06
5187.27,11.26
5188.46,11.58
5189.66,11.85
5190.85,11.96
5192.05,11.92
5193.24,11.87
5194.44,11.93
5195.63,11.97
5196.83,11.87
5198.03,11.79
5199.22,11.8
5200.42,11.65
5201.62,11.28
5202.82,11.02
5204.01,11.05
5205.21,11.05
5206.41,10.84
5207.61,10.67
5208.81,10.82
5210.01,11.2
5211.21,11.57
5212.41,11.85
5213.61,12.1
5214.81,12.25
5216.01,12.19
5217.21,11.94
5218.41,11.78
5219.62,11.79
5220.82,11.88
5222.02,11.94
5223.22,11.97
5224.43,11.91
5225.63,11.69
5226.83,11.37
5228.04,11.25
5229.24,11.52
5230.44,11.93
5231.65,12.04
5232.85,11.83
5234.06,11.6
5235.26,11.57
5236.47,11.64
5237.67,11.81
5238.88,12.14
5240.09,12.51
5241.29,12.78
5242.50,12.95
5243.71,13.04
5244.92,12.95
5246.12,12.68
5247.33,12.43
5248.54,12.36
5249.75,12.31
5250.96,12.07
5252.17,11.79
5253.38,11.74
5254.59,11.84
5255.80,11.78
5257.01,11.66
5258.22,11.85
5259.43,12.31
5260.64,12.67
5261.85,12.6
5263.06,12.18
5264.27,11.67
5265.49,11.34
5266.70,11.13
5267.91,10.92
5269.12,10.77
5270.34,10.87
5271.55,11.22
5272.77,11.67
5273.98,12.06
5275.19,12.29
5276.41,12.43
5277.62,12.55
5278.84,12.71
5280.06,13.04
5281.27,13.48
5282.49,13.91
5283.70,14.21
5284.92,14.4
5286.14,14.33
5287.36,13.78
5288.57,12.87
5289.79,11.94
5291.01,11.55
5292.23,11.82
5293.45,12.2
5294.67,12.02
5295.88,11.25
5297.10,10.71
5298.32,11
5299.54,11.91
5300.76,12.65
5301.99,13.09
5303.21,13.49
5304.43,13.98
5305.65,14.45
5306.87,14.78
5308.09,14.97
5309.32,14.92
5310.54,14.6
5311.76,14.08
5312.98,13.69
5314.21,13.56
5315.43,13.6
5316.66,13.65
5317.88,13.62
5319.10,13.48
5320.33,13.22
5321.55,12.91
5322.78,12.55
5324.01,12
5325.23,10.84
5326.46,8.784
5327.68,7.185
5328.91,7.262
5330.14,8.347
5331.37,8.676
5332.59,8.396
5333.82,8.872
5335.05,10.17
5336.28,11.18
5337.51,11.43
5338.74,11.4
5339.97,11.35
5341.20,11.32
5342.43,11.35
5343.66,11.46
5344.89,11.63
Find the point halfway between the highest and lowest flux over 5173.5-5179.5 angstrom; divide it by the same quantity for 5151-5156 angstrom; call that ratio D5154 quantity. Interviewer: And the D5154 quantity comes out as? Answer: 0.96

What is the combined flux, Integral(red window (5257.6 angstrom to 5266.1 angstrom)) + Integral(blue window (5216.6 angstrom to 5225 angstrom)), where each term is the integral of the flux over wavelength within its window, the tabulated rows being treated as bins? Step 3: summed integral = 203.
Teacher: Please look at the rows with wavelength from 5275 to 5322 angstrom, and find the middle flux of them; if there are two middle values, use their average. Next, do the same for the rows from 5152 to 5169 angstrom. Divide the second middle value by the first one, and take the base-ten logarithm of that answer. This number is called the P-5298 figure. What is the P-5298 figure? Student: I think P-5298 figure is -0.11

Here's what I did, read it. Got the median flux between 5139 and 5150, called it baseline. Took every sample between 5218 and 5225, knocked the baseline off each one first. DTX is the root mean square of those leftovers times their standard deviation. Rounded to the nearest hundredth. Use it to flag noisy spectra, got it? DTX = 0.02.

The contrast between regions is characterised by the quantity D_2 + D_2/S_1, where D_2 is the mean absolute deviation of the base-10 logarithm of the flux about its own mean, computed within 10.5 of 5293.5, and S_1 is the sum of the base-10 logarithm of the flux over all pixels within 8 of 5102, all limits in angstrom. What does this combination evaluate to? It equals 0.0369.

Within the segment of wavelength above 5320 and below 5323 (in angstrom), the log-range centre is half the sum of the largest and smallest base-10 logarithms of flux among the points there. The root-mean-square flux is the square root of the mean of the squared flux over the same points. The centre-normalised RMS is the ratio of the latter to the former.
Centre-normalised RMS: 11.6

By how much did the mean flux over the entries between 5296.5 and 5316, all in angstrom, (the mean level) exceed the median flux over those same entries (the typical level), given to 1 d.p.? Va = -0.2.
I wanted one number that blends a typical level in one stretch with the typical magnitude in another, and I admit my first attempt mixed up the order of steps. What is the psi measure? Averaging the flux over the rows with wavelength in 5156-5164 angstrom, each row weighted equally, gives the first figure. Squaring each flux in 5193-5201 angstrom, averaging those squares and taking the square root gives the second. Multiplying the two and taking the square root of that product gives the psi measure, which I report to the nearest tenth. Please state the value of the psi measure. 11.3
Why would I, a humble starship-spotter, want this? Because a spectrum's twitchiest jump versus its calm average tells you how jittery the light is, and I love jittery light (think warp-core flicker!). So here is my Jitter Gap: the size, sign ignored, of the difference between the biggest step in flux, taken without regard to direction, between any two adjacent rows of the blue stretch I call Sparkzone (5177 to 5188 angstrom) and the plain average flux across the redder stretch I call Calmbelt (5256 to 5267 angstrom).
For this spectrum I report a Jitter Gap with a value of 11.7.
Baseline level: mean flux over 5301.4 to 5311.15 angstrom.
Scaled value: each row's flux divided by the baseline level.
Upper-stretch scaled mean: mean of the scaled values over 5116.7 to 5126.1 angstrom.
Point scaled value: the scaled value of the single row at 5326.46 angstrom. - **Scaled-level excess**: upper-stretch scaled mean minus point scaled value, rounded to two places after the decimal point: 0.23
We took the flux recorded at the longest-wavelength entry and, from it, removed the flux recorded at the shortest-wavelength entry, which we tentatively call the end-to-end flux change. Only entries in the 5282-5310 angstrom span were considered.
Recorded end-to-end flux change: 1.0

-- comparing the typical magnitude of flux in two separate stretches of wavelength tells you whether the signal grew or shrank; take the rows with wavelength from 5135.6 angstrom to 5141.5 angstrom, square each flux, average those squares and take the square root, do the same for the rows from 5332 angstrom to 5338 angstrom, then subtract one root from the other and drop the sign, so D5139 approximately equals 2.4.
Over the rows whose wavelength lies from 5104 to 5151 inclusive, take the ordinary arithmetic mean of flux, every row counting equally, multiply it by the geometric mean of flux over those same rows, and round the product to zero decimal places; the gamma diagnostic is 138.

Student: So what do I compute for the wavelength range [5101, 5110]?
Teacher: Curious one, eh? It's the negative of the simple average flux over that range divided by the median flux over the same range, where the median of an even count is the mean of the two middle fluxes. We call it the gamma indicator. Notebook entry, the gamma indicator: -1.00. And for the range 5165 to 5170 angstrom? -1.00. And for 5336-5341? -1.00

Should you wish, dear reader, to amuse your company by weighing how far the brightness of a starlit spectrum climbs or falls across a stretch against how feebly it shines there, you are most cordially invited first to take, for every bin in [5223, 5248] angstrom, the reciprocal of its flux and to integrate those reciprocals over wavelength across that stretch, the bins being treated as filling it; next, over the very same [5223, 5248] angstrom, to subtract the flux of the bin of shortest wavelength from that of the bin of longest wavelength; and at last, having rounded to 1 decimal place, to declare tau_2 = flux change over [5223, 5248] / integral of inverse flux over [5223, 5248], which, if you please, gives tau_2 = 0.2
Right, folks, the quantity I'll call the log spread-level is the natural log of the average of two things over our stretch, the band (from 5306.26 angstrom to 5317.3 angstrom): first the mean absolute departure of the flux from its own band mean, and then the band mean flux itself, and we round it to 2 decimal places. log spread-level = 2.00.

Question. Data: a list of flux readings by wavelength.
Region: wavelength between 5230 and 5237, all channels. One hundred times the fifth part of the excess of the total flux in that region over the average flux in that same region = 1177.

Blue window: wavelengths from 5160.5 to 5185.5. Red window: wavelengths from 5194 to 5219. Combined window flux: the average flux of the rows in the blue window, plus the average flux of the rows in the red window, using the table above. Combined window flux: 21.9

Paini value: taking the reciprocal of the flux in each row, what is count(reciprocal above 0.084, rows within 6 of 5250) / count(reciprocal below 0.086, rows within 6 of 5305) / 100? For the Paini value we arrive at 0.004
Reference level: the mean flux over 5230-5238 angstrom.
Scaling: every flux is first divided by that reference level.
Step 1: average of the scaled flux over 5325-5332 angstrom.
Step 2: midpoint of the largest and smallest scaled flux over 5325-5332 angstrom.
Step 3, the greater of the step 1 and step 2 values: 0.77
